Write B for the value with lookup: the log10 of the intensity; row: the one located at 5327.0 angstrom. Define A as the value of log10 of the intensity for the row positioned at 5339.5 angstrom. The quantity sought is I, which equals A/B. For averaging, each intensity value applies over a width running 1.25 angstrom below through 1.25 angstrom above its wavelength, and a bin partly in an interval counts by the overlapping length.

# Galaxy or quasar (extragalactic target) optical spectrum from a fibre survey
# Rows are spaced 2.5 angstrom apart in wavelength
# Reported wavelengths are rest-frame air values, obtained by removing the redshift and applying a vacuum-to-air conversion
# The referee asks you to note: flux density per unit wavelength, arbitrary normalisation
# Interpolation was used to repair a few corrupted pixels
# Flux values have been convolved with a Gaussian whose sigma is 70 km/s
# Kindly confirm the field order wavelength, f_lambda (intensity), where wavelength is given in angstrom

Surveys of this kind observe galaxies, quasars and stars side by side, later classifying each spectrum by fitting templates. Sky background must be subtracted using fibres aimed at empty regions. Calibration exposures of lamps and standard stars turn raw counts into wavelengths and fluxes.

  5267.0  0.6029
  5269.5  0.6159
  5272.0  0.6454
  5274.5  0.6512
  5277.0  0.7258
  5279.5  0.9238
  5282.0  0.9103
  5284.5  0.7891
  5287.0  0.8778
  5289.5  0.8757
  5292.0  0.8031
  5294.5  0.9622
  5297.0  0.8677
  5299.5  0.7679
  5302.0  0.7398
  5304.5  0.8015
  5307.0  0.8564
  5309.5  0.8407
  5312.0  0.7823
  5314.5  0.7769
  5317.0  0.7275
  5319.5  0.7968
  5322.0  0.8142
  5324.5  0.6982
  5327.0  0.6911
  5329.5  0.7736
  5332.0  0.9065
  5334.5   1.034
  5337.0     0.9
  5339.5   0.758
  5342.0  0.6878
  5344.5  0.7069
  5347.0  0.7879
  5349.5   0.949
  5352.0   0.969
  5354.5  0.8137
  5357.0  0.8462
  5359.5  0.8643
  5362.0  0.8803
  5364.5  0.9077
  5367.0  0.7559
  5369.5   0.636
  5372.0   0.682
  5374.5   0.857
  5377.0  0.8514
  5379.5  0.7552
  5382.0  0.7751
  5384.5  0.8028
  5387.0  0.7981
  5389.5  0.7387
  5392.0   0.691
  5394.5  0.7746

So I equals 0.7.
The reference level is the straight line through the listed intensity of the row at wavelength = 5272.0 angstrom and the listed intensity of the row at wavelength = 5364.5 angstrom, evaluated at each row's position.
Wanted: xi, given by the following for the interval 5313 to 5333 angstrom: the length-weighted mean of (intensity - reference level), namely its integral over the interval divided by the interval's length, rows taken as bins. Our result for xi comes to -0.02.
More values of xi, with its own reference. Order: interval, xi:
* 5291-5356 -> 0.02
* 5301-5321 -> 0.04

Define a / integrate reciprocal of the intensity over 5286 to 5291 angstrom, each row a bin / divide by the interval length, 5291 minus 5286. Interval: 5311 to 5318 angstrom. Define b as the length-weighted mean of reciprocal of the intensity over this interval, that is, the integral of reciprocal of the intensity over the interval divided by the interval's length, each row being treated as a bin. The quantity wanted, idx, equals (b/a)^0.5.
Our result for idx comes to 1.07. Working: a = 1.15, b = 1.31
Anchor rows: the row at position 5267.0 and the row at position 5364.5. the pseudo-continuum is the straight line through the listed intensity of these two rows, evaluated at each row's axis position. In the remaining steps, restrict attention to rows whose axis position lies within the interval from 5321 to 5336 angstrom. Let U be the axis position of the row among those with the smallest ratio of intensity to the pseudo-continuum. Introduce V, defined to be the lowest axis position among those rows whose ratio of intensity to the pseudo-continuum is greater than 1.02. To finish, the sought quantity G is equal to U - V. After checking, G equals 5.0 angstrom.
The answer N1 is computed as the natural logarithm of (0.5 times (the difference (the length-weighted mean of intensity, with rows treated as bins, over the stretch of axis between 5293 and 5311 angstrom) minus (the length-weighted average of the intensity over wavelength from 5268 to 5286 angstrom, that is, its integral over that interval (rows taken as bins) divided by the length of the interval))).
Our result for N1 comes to -3.20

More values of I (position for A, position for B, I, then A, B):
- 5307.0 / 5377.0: 1.0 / -0.07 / -0.07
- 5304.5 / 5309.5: 1.3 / -0.10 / -0.08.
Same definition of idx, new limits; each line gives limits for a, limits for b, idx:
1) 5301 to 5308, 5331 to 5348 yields 0.99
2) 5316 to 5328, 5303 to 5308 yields 0.95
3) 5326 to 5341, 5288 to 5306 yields 1.00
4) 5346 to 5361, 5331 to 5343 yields 1.02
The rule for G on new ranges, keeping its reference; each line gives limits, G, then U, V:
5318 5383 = 50.0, 5369.5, 5319.5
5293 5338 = 32.5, 5327.0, 5294.5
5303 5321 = 12.5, 5317.0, 5304.5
